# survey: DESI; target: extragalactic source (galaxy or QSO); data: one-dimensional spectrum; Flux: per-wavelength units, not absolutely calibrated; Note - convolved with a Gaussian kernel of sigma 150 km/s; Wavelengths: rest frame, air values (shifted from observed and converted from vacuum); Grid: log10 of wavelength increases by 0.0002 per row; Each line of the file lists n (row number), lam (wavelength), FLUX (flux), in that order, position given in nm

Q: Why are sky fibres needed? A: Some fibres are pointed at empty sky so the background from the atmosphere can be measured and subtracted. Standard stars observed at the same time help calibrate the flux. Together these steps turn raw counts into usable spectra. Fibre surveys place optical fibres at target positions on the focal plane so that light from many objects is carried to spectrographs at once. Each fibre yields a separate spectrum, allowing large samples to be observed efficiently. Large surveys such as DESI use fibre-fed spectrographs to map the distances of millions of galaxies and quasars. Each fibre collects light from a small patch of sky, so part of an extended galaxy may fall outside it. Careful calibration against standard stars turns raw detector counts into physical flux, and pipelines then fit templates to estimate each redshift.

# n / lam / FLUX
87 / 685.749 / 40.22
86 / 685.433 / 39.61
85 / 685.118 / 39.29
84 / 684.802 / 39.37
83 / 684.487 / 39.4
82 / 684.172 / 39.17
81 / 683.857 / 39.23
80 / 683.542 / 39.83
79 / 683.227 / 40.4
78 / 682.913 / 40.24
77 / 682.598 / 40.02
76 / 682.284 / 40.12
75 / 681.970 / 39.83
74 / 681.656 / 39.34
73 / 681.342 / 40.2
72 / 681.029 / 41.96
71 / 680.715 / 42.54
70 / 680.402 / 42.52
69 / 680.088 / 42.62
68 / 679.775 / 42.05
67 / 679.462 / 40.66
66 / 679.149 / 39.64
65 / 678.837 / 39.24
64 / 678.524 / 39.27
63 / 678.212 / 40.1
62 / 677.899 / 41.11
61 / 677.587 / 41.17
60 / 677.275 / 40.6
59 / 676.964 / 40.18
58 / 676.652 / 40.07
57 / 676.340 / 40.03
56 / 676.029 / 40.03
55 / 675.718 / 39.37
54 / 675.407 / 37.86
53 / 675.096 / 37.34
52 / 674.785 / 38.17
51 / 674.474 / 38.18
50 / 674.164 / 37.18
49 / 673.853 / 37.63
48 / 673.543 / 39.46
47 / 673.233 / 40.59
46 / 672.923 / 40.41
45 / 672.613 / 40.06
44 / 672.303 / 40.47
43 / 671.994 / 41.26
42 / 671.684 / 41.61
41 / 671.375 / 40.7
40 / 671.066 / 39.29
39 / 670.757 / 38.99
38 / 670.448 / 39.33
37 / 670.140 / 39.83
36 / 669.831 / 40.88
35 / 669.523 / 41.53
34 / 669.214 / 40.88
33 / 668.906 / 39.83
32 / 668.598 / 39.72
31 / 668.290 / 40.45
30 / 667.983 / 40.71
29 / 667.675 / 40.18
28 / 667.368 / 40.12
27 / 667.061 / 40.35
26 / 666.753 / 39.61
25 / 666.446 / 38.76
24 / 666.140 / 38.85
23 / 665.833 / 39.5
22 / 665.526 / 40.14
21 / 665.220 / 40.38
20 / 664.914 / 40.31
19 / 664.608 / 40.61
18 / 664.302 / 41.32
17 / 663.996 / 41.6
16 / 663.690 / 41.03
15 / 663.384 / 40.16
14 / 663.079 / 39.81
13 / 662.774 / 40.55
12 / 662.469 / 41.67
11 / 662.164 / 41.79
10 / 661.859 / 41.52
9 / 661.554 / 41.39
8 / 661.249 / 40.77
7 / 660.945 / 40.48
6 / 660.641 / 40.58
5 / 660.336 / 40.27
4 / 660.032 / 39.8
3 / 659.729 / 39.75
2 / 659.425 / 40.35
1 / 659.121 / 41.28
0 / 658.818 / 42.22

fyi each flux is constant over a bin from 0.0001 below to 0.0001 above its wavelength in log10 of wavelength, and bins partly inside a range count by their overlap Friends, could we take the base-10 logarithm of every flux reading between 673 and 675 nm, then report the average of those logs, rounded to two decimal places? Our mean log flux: 1.59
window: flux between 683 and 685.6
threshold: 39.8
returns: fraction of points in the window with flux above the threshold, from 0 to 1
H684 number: 0.25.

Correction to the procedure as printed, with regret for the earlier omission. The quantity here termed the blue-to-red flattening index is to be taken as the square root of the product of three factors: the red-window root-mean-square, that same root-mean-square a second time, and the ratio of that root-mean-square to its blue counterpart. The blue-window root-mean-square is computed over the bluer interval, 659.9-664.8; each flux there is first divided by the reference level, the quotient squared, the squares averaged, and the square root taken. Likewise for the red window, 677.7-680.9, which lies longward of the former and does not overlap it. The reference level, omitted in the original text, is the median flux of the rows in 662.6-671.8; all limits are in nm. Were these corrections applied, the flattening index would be 1.02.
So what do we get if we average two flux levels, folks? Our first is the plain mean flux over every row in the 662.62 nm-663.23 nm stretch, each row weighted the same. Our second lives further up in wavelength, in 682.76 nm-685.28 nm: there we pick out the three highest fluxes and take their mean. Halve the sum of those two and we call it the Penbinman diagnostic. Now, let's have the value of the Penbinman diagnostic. 40.2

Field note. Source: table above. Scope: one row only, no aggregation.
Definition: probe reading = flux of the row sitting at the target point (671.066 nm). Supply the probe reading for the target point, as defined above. 39.29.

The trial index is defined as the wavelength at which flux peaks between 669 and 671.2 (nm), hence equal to 669.523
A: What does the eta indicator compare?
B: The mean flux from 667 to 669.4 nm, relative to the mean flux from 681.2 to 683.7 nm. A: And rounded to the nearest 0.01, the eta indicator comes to 1.01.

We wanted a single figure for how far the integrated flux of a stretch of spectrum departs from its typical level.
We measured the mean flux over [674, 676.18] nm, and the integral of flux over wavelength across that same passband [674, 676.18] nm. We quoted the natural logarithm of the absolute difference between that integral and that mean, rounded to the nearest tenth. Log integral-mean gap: 3.8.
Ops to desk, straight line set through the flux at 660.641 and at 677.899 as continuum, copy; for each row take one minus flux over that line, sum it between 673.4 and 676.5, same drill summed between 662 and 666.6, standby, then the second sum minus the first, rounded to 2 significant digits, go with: -0.51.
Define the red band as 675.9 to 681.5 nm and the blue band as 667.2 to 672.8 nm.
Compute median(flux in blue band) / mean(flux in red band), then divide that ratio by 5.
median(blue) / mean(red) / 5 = 0.1977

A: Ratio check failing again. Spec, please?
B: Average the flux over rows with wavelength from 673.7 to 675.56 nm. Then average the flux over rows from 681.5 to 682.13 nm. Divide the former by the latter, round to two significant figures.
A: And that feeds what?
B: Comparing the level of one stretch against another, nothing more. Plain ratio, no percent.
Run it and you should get 0.95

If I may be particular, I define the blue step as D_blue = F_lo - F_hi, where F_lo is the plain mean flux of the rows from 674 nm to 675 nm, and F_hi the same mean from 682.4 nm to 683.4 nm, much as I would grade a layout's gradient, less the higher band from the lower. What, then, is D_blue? -2.4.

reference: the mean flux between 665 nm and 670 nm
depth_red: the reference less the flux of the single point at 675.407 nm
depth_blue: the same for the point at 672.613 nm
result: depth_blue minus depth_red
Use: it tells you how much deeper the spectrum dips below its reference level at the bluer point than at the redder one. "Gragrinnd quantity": -2.2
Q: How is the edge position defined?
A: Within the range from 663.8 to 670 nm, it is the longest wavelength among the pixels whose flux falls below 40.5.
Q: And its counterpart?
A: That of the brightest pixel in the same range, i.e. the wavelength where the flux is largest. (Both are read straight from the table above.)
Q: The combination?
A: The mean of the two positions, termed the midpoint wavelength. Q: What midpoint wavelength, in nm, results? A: 666.45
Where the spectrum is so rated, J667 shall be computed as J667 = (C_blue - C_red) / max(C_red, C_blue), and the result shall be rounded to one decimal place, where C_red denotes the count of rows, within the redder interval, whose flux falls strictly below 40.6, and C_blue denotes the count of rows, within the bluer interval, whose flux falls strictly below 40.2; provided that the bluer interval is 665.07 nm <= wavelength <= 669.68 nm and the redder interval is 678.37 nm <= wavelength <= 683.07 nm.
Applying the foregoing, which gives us 0.0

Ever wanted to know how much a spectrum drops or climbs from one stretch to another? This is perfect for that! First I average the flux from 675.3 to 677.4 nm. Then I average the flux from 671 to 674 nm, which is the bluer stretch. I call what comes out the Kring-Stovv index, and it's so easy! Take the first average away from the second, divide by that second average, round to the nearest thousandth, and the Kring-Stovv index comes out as 0.010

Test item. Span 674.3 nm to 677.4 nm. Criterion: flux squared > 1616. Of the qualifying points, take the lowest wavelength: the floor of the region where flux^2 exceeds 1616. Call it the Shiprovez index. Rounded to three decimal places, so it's 677.275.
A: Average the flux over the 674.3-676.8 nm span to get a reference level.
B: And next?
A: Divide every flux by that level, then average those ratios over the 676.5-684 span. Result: 1.04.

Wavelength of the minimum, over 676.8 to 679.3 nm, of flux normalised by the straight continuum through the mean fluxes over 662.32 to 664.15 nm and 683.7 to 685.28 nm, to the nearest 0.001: 678.837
